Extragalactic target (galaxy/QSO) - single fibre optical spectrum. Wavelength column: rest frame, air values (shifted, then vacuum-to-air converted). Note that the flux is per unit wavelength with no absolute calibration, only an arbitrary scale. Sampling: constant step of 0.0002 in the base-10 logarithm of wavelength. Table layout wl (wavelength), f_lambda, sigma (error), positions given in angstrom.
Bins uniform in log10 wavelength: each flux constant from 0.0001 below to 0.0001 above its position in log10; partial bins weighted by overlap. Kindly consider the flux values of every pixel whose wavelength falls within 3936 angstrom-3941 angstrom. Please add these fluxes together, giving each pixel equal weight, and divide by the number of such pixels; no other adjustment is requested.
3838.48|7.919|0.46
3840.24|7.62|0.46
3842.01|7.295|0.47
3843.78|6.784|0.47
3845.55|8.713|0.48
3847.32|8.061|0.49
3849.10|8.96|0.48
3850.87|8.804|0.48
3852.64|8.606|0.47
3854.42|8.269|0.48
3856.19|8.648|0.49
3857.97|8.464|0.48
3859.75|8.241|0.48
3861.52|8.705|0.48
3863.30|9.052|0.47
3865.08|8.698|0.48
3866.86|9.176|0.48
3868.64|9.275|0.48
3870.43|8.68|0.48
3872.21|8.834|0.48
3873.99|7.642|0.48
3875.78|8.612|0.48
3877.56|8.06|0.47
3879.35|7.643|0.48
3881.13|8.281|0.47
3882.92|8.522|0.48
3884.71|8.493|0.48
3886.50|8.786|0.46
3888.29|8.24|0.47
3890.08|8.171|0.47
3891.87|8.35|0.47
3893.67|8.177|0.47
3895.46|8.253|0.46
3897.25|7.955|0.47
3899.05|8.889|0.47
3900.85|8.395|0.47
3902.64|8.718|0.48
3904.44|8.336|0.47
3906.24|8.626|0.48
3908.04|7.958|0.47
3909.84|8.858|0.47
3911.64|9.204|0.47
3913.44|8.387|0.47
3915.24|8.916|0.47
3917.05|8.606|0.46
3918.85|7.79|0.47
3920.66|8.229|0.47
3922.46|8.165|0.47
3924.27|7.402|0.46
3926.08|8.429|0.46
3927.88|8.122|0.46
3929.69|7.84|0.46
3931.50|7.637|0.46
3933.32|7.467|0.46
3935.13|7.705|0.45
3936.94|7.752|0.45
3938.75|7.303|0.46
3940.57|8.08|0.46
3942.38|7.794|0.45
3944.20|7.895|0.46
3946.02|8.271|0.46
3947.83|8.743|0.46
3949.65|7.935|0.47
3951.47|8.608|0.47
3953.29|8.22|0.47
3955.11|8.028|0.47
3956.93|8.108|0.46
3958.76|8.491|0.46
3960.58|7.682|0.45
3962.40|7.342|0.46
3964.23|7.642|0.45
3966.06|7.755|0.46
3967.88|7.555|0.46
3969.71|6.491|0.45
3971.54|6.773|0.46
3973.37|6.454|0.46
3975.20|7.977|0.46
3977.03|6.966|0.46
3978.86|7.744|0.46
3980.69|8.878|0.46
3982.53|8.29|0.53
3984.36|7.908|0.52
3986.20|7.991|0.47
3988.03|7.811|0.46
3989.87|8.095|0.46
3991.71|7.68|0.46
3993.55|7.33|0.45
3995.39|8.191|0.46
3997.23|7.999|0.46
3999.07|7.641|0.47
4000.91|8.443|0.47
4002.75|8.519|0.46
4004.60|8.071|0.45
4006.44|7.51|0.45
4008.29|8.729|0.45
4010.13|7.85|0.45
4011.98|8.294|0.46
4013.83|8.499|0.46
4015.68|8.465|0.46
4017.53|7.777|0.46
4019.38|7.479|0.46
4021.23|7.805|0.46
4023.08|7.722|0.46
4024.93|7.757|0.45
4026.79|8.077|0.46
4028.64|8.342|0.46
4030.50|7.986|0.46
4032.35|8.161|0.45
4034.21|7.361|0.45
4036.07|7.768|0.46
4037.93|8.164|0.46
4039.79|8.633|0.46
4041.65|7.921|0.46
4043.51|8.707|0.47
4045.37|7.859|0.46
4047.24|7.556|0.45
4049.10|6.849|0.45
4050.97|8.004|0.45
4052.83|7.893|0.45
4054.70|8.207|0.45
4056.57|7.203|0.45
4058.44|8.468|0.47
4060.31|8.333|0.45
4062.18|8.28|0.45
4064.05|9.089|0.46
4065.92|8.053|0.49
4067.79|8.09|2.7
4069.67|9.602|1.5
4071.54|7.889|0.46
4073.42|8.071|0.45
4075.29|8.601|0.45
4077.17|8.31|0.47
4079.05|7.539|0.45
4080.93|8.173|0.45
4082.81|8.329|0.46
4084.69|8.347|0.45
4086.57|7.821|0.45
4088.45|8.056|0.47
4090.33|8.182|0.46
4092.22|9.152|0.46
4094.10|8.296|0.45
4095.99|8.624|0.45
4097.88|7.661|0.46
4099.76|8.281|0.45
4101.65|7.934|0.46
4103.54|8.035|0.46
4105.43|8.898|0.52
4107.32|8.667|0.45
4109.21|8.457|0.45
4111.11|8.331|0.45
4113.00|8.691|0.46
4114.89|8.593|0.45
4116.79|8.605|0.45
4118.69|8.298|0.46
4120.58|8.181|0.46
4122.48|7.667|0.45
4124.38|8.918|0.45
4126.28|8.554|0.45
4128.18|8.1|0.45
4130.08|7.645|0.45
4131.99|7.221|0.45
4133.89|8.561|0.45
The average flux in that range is 7.7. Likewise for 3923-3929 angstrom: 8.0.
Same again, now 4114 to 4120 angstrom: 8.5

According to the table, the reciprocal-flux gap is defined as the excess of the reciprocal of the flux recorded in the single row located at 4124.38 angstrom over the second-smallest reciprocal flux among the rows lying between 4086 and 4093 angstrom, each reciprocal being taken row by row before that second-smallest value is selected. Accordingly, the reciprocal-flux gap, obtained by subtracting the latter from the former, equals -0.010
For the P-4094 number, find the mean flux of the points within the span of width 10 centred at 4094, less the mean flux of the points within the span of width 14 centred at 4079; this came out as 0.2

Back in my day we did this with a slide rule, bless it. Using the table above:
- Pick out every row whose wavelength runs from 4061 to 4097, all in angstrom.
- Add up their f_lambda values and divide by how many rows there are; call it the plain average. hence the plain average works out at 8.3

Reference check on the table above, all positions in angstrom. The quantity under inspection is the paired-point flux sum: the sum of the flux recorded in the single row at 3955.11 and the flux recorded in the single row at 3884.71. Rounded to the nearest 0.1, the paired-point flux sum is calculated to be 16.5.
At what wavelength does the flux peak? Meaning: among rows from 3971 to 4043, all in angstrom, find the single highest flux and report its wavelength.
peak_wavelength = 3980.69 angstrom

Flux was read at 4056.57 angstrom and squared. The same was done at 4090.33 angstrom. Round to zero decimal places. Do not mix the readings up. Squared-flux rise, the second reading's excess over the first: 15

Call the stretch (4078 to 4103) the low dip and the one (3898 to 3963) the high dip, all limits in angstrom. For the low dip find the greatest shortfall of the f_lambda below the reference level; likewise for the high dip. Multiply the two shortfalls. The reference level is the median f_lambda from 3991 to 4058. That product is 0.27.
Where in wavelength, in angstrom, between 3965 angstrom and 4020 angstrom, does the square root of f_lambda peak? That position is 3980.69 angstrom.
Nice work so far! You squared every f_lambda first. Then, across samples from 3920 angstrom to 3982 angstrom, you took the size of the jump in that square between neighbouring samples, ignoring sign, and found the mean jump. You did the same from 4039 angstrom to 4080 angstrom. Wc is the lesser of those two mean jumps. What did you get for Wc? 7.5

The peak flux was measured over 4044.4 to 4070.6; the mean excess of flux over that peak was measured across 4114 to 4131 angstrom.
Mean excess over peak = -1.32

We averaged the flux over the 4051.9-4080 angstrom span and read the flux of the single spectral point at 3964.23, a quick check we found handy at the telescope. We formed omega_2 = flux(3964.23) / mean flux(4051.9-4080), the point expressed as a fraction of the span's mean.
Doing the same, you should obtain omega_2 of 0.93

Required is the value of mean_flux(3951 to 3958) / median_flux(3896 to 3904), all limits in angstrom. 0.96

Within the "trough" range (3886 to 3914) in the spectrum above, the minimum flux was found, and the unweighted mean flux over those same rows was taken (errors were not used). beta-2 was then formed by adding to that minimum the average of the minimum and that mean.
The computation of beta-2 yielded 16.2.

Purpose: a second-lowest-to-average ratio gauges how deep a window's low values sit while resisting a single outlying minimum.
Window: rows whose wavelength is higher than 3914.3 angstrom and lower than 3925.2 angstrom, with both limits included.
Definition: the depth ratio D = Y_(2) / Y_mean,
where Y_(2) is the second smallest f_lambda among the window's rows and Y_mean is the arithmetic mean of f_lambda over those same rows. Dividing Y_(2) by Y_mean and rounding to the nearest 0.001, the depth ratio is 0.952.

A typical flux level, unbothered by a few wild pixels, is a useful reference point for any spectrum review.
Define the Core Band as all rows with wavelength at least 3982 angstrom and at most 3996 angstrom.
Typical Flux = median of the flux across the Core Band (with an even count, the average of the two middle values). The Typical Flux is 7.9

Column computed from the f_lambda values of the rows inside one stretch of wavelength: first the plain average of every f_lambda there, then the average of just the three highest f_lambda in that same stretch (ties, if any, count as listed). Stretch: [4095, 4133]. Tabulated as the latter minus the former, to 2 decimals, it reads 0.57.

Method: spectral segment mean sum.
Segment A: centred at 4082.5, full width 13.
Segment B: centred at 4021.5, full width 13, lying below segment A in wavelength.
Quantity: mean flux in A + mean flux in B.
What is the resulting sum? 16.0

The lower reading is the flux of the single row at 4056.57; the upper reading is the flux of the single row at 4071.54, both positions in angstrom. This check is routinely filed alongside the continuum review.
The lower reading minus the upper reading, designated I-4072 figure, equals -0.7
